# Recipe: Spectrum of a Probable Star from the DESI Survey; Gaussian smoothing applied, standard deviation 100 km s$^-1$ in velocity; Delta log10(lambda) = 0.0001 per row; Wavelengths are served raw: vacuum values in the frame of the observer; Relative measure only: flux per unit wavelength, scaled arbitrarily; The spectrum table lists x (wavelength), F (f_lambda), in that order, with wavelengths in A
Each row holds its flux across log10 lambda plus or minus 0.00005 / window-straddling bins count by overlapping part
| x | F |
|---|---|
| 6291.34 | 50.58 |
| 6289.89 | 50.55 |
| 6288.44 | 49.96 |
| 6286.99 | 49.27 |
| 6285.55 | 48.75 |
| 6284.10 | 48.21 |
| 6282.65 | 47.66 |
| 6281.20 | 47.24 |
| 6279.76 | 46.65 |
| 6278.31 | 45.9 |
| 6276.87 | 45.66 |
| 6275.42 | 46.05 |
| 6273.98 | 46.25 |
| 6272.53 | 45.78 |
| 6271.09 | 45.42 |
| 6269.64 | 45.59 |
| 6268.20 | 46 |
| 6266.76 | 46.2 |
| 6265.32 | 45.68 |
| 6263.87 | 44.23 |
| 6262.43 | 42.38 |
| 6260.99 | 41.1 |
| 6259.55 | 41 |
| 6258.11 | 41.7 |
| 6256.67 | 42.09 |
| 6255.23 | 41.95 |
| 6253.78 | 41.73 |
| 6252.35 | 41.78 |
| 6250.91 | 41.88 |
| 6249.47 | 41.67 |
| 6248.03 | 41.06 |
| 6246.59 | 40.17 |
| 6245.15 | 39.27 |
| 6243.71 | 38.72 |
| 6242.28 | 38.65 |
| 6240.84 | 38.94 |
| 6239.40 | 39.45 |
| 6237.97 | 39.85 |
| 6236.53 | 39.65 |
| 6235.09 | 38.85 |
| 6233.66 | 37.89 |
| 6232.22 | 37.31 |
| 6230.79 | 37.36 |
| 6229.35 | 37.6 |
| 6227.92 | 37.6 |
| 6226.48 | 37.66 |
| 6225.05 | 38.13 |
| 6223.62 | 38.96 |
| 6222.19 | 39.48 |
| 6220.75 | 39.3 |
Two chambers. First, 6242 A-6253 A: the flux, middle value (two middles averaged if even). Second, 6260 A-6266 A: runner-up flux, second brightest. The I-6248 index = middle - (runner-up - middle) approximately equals 37.0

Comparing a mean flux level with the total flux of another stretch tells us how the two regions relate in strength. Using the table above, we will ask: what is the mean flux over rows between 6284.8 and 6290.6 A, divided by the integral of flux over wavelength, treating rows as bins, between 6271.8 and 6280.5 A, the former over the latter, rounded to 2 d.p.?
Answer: 0.12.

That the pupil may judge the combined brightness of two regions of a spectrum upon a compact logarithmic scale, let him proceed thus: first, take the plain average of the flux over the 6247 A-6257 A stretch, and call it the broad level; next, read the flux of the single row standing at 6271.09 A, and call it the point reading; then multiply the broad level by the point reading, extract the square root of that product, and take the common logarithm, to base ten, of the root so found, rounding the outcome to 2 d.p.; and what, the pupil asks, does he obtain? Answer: 1.64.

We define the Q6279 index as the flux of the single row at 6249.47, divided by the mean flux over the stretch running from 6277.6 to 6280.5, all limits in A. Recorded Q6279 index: 0.90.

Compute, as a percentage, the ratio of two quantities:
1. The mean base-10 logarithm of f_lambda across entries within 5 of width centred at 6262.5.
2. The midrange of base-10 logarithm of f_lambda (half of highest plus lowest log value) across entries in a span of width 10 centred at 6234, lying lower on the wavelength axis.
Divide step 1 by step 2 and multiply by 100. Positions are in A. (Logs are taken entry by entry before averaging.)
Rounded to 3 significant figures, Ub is 103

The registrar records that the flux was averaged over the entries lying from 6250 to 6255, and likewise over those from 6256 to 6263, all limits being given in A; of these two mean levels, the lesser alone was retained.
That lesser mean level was 41.7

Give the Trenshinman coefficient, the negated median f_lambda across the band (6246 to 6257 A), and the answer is -42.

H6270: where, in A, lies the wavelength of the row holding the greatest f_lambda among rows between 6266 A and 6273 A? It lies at 6266.76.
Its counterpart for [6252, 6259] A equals 6256.67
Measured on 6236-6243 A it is 6237.97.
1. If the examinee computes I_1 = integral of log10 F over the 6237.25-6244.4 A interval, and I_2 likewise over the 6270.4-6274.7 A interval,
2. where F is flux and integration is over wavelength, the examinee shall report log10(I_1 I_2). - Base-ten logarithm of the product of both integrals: 1.9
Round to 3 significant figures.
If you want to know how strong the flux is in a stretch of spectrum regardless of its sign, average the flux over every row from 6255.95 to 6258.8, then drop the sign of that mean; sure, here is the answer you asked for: 41.9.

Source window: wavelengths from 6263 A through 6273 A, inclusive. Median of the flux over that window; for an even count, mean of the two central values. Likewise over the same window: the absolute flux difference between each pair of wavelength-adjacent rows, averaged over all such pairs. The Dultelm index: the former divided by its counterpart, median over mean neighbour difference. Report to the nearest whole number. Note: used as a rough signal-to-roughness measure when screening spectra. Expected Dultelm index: 88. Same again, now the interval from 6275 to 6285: 95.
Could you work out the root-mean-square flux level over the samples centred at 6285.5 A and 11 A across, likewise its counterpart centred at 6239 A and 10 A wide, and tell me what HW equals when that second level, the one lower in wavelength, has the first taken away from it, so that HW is -10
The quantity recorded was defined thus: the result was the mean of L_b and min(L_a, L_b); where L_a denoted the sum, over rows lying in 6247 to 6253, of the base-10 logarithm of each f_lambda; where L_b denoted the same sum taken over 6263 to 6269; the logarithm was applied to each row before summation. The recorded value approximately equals 6.55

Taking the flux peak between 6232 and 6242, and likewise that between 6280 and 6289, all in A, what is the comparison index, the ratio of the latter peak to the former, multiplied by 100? 125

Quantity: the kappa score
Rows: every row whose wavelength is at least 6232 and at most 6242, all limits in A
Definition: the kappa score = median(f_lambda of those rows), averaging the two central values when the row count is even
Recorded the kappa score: 39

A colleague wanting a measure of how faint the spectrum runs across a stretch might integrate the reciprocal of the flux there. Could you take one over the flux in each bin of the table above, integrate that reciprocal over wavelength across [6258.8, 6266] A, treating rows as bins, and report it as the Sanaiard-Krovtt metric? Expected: 0.168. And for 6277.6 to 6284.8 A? 0.153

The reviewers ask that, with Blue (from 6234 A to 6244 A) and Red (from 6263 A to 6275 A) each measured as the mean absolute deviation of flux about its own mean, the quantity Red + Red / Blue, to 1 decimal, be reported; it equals 1.4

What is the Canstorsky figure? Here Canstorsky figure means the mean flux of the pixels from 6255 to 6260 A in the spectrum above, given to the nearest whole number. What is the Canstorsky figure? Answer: 42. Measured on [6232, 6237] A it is 38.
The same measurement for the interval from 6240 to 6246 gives 39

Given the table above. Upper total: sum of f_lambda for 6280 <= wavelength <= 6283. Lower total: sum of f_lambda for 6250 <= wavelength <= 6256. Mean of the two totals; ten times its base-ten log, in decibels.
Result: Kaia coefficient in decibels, 21.2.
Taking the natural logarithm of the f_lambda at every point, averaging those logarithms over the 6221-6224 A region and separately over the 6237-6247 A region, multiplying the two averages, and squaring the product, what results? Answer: 181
